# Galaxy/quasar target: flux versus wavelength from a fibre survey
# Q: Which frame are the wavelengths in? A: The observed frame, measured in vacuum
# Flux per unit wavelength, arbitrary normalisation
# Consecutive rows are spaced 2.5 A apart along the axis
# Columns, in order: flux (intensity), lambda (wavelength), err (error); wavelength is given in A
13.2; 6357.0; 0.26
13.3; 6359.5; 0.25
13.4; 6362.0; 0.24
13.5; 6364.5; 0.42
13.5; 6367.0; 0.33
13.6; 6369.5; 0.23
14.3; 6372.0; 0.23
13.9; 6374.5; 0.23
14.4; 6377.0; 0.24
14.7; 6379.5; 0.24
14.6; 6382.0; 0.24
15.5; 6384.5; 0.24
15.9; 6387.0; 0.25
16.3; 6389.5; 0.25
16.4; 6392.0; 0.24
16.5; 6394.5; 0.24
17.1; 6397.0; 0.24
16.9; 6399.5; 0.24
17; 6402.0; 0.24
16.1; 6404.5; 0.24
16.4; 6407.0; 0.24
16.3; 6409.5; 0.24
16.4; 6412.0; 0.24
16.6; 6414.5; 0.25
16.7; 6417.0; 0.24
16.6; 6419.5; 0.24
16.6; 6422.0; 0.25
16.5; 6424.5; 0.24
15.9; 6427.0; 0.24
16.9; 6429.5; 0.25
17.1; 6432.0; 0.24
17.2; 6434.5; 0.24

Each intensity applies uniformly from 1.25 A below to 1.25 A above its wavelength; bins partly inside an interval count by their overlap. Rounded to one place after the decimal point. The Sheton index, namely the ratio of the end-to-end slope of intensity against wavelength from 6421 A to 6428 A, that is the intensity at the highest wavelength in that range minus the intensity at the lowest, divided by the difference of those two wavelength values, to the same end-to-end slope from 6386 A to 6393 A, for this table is -1.4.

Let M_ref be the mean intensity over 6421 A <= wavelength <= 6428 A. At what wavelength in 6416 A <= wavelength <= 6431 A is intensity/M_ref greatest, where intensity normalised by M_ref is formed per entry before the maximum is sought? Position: 6429.5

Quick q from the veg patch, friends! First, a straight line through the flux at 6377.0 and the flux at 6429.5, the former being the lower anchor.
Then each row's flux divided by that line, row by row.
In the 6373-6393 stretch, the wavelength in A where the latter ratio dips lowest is 6374.5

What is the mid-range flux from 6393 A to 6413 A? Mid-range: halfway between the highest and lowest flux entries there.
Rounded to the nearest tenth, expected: 16.6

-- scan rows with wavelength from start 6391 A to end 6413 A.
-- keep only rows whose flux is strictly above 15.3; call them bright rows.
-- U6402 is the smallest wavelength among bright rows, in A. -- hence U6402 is 6392.0 A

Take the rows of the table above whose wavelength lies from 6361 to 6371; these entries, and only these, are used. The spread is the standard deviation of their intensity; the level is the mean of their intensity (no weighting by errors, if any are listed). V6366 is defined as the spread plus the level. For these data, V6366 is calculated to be 13.6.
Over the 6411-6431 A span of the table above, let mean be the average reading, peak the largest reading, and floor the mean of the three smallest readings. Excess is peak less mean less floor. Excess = -15.9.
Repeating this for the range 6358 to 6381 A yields -12.5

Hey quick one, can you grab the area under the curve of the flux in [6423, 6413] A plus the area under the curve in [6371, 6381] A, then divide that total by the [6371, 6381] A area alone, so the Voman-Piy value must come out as 2.16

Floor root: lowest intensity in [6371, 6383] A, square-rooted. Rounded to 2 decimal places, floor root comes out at 3.73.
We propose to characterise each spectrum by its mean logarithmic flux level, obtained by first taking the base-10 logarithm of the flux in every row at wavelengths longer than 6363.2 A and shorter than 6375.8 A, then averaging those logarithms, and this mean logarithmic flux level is 1.14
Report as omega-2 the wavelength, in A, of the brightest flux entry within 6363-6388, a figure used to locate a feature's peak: 6387.0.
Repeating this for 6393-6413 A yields 6397.0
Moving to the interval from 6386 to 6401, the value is 6397.0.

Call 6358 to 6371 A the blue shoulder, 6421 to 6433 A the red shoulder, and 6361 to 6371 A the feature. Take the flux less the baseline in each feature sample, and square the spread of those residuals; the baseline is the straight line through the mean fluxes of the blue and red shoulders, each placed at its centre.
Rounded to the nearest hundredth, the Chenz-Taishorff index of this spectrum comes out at 0.01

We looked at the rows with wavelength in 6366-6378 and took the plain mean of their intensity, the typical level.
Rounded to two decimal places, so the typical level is 13.94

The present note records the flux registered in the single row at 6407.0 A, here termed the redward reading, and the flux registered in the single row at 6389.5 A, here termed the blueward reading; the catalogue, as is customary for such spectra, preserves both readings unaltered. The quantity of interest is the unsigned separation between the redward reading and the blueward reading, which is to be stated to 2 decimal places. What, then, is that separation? 0.10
